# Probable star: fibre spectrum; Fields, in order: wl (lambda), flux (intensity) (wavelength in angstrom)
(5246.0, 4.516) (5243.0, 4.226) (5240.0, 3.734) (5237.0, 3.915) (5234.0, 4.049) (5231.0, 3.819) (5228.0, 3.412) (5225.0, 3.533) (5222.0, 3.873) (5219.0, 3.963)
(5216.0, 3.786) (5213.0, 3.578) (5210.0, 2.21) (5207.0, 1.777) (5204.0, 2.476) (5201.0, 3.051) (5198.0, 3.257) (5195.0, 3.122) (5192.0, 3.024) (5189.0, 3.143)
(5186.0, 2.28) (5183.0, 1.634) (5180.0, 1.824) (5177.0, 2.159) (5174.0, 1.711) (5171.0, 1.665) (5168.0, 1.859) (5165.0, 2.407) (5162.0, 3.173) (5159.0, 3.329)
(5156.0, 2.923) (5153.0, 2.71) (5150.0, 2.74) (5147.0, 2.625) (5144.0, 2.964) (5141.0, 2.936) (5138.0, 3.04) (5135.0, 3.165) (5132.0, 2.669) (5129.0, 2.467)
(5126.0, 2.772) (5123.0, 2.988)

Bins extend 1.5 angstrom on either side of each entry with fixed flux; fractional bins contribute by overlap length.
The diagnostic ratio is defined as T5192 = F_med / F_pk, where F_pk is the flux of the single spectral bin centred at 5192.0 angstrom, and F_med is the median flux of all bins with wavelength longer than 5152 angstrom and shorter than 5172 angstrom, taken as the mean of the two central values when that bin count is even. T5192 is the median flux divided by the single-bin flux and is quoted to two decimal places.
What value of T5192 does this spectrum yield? 0.90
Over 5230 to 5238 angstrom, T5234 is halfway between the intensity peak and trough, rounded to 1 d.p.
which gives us 3.9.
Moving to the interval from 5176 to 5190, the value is 2.4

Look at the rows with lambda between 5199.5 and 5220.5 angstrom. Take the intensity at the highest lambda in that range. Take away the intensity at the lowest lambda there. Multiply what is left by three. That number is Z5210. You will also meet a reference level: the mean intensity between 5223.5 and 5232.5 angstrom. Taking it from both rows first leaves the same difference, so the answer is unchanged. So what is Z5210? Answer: 2.7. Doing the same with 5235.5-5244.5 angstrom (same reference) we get 0.9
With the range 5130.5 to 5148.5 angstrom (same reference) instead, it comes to -0.1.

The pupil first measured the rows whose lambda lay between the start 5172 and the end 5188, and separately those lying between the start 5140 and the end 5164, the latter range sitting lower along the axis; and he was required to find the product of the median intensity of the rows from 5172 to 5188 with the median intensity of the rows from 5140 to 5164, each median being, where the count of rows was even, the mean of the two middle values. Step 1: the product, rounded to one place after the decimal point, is 5.3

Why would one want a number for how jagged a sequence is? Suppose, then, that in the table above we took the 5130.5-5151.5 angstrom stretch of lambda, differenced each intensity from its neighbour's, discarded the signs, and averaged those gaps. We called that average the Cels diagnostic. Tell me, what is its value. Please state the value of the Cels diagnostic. 0.20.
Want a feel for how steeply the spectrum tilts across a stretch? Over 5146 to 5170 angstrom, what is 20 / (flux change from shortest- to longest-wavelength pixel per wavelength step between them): -548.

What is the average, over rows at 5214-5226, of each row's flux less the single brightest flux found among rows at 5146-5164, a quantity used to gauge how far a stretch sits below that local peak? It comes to 0.5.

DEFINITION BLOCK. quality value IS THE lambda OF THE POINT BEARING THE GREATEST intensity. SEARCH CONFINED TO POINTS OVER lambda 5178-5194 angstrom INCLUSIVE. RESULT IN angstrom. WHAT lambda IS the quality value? 5189.0 angstrom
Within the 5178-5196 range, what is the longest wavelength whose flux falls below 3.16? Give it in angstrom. 5195.0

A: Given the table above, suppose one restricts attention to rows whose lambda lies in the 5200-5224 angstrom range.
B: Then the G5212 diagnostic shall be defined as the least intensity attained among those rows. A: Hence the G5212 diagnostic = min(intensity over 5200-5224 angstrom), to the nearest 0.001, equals 1.777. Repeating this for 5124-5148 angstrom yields 2.467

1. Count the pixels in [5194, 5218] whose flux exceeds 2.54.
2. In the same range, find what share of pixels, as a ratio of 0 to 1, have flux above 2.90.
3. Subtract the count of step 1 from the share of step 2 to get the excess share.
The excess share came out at -4.4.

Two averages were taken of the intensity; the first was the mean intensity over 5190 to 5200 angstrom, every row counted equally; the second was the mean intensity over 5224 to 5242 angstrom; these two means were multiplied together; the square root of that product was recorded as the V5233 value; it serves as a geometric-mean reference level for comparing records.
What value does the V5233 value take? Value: 3.43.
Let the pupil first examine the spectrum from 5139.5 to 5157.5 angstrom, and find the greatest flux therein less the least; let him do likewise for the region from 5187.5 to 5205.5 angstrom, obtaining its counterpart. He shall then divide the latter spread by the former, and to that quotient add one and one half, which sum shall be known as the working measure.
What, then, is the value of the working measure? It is 3.8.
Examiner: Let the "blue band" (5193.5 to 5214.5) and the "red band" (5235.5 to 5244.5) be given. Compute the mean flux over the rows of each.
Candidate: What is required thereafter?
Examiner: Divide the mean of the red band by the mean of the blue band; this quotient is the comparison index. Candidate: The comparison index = 1.4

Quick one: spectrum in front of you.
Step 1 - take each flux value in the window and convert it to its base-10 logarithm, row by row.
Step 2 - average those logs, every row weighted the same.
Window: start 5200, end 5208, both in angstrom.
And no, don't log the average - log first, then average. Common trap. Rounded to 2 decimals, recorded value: 0.38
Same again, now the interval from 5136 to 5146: 0.47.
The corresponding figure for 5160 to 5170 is 0.38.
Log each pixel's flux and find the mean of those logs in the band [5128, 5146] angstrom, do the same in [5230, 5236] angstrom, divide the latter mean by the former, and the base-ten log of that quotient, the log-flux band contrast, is 0.11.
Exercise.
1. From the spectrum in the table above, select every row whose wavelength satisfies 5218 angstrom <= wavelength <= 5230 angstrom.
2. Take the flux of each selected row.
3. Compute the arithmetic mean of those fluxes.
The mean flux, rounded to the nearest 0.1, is 3.7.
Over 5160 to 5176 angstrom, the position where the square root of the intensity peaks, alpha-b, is 5162.0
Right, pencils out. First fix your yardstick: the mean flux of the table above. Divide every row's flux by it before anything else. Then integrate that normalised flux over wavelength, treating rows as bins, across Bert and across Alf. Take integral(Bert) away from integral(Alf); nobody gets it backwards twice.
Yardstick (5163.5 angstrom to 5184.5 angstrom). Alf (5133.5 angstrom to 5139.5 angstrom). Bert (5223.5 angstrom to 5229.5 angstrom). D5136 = -1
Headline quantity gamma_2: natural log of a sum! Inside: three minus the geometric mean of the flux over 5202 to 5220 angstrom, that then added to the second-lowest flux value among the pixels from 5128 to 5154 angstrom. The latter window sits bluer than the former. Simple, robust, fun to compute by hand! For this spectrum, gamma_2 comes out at 1.0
